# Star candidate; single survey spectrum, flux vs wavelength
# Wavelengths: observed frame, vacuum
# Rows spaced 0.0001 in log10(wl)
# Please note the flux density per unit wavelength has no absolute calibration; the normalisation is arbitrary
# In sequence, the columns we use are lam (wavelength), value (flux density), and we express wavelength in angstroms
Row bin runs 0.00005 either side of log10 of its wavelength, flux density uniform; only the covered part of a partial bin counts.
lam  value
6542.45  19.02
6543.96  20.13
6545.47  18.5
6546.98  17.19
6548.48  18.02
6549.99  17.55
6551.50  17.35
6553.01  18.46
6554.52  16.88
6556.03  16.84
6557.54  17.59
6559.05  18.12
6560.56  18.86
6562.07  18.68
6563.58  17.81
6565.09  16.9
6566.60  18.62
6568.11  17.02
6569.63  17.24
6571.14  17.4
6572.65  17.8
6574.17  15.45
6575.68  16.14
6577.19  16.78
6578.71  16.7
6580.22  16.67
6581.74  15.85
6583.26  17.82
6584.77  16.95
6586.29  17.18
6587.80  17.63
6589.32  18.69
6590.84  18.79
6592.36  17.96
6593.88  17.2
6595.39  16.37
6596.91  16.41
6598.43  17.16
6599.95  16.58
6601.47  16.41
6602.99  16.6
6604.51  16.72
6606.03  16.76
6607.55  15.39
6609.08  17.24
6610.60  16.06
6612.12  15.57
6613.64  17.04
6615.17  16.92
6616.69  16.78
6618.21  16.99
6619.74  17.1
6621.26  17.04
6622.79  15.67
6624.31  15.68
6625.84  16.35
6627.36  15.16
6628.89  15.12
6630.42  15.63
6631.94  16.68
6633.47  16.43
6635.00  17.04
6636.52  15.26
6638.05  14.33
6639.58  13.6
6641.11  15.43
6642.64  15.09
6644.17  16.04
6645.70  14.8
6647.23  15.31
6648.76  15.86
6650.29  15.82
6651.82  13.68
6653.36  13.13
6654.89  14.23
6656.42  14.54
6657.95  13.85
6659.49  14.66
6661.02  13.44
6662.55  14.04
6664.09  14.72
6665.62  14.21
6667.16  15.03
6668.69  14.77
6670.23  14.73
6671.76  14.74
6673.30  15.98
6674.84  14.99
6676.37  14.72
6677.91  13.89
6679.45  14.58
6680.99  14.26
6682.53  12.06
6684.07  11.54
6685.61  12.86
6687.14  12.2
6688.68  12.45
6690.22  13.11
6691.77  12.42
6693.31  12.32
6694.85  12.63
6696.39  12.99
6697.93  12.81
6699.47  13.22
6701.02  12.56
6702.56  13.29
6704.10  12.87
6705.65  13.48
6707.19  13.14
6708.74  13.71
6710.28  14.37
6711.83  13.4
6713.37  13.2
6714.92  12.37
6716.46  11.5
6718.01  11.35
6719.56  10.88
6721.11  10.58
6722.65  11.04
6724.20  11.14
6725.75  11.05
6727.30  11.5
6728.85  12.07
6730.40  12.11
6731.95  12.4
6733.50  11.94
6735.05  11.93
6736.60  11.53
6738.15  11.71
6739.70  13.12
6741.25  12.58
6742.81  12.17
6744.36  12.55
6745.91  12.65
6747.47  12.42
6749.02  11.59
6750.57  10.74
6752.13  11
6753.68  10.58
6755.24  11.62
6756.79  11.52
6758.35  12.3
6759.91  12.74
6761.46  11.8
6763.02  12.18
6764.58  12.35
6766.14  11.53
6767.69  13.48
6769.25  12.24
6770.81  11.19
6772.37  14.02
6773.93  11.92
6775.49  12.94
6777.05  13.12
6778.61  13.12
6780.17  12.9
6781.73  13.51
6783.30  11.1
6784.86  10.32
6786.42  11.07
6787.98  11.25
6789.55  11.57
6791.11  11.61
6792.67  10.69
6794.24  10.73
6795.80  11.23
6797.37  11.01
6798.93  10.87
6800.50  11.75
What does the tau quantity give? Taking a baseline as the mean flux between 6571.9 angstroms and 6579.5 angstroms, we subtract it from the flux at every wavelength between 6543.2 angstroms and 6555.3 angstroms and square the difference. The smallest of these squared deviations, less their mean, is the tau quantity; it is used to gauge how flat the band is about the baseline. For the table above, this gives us -2.9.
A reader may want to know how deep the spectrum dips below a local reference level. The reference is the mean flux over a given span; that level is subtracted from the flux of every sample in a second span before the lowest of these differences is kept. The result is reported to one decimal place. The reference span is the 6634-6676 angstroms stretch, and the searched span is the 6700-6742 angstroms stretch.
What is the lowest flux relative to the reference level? -4.2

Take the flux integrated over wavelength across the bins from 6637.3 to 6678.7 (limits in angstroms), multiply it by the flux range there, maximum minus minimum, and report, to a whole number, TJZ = 1765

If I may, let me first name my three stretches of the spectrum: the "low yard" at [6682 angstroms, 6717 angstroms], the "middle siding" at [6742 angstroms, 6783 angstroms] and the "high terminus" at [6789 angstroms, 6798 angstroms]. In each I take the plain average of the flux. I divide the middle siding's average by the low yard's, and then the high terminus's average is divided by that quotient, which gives 11.7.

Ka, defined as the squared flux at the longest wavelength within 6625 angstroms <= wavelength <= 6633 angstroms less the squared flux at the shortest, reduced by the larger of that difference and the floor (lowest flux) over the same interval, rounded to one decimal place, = -4.2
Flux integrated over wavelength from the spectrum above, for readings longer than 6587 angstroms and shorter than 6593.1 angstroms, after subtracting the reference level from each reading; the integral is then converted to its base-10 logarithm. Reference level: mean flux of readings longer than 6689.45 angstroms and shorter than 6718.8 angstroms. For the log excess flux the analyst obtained 1.5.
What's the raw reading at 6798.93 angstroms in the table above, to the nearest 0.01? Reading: 10.87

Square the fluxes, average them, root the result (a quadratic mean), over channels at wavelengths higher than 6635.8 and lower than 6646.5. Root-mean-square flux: 15.0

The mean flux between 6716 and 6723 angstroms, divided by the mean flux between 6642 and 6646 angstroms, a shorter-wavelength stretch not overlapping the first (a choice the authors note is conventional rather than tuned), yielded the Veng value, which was 0.72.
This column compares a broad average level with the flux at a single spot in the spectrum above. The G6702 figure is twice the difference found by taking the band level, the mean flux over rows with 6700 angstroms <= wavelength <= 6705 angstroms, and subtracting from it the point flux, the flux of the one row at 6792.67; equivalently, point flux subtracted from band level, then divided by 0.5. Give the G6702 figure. 4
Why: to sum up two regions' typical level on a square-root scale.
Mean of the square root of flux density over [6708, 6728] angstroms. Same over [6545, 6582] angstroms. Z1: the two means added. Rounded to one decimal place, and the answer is 7.6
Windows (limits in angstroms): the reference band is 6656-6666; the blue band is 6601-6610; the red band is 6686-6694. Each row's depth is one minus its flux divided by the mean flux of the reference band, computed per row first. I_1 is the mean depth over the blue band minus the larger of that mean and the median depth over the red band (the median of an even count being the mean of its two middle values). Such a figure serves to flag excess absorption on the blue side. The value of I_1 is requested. -0.29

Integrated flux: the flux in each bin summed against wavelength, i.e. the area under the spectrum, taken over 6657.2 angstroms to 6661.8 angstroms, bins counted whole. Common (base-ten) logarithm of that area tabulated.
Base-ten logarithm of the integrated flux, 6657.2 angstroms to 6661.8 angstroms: 1.81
